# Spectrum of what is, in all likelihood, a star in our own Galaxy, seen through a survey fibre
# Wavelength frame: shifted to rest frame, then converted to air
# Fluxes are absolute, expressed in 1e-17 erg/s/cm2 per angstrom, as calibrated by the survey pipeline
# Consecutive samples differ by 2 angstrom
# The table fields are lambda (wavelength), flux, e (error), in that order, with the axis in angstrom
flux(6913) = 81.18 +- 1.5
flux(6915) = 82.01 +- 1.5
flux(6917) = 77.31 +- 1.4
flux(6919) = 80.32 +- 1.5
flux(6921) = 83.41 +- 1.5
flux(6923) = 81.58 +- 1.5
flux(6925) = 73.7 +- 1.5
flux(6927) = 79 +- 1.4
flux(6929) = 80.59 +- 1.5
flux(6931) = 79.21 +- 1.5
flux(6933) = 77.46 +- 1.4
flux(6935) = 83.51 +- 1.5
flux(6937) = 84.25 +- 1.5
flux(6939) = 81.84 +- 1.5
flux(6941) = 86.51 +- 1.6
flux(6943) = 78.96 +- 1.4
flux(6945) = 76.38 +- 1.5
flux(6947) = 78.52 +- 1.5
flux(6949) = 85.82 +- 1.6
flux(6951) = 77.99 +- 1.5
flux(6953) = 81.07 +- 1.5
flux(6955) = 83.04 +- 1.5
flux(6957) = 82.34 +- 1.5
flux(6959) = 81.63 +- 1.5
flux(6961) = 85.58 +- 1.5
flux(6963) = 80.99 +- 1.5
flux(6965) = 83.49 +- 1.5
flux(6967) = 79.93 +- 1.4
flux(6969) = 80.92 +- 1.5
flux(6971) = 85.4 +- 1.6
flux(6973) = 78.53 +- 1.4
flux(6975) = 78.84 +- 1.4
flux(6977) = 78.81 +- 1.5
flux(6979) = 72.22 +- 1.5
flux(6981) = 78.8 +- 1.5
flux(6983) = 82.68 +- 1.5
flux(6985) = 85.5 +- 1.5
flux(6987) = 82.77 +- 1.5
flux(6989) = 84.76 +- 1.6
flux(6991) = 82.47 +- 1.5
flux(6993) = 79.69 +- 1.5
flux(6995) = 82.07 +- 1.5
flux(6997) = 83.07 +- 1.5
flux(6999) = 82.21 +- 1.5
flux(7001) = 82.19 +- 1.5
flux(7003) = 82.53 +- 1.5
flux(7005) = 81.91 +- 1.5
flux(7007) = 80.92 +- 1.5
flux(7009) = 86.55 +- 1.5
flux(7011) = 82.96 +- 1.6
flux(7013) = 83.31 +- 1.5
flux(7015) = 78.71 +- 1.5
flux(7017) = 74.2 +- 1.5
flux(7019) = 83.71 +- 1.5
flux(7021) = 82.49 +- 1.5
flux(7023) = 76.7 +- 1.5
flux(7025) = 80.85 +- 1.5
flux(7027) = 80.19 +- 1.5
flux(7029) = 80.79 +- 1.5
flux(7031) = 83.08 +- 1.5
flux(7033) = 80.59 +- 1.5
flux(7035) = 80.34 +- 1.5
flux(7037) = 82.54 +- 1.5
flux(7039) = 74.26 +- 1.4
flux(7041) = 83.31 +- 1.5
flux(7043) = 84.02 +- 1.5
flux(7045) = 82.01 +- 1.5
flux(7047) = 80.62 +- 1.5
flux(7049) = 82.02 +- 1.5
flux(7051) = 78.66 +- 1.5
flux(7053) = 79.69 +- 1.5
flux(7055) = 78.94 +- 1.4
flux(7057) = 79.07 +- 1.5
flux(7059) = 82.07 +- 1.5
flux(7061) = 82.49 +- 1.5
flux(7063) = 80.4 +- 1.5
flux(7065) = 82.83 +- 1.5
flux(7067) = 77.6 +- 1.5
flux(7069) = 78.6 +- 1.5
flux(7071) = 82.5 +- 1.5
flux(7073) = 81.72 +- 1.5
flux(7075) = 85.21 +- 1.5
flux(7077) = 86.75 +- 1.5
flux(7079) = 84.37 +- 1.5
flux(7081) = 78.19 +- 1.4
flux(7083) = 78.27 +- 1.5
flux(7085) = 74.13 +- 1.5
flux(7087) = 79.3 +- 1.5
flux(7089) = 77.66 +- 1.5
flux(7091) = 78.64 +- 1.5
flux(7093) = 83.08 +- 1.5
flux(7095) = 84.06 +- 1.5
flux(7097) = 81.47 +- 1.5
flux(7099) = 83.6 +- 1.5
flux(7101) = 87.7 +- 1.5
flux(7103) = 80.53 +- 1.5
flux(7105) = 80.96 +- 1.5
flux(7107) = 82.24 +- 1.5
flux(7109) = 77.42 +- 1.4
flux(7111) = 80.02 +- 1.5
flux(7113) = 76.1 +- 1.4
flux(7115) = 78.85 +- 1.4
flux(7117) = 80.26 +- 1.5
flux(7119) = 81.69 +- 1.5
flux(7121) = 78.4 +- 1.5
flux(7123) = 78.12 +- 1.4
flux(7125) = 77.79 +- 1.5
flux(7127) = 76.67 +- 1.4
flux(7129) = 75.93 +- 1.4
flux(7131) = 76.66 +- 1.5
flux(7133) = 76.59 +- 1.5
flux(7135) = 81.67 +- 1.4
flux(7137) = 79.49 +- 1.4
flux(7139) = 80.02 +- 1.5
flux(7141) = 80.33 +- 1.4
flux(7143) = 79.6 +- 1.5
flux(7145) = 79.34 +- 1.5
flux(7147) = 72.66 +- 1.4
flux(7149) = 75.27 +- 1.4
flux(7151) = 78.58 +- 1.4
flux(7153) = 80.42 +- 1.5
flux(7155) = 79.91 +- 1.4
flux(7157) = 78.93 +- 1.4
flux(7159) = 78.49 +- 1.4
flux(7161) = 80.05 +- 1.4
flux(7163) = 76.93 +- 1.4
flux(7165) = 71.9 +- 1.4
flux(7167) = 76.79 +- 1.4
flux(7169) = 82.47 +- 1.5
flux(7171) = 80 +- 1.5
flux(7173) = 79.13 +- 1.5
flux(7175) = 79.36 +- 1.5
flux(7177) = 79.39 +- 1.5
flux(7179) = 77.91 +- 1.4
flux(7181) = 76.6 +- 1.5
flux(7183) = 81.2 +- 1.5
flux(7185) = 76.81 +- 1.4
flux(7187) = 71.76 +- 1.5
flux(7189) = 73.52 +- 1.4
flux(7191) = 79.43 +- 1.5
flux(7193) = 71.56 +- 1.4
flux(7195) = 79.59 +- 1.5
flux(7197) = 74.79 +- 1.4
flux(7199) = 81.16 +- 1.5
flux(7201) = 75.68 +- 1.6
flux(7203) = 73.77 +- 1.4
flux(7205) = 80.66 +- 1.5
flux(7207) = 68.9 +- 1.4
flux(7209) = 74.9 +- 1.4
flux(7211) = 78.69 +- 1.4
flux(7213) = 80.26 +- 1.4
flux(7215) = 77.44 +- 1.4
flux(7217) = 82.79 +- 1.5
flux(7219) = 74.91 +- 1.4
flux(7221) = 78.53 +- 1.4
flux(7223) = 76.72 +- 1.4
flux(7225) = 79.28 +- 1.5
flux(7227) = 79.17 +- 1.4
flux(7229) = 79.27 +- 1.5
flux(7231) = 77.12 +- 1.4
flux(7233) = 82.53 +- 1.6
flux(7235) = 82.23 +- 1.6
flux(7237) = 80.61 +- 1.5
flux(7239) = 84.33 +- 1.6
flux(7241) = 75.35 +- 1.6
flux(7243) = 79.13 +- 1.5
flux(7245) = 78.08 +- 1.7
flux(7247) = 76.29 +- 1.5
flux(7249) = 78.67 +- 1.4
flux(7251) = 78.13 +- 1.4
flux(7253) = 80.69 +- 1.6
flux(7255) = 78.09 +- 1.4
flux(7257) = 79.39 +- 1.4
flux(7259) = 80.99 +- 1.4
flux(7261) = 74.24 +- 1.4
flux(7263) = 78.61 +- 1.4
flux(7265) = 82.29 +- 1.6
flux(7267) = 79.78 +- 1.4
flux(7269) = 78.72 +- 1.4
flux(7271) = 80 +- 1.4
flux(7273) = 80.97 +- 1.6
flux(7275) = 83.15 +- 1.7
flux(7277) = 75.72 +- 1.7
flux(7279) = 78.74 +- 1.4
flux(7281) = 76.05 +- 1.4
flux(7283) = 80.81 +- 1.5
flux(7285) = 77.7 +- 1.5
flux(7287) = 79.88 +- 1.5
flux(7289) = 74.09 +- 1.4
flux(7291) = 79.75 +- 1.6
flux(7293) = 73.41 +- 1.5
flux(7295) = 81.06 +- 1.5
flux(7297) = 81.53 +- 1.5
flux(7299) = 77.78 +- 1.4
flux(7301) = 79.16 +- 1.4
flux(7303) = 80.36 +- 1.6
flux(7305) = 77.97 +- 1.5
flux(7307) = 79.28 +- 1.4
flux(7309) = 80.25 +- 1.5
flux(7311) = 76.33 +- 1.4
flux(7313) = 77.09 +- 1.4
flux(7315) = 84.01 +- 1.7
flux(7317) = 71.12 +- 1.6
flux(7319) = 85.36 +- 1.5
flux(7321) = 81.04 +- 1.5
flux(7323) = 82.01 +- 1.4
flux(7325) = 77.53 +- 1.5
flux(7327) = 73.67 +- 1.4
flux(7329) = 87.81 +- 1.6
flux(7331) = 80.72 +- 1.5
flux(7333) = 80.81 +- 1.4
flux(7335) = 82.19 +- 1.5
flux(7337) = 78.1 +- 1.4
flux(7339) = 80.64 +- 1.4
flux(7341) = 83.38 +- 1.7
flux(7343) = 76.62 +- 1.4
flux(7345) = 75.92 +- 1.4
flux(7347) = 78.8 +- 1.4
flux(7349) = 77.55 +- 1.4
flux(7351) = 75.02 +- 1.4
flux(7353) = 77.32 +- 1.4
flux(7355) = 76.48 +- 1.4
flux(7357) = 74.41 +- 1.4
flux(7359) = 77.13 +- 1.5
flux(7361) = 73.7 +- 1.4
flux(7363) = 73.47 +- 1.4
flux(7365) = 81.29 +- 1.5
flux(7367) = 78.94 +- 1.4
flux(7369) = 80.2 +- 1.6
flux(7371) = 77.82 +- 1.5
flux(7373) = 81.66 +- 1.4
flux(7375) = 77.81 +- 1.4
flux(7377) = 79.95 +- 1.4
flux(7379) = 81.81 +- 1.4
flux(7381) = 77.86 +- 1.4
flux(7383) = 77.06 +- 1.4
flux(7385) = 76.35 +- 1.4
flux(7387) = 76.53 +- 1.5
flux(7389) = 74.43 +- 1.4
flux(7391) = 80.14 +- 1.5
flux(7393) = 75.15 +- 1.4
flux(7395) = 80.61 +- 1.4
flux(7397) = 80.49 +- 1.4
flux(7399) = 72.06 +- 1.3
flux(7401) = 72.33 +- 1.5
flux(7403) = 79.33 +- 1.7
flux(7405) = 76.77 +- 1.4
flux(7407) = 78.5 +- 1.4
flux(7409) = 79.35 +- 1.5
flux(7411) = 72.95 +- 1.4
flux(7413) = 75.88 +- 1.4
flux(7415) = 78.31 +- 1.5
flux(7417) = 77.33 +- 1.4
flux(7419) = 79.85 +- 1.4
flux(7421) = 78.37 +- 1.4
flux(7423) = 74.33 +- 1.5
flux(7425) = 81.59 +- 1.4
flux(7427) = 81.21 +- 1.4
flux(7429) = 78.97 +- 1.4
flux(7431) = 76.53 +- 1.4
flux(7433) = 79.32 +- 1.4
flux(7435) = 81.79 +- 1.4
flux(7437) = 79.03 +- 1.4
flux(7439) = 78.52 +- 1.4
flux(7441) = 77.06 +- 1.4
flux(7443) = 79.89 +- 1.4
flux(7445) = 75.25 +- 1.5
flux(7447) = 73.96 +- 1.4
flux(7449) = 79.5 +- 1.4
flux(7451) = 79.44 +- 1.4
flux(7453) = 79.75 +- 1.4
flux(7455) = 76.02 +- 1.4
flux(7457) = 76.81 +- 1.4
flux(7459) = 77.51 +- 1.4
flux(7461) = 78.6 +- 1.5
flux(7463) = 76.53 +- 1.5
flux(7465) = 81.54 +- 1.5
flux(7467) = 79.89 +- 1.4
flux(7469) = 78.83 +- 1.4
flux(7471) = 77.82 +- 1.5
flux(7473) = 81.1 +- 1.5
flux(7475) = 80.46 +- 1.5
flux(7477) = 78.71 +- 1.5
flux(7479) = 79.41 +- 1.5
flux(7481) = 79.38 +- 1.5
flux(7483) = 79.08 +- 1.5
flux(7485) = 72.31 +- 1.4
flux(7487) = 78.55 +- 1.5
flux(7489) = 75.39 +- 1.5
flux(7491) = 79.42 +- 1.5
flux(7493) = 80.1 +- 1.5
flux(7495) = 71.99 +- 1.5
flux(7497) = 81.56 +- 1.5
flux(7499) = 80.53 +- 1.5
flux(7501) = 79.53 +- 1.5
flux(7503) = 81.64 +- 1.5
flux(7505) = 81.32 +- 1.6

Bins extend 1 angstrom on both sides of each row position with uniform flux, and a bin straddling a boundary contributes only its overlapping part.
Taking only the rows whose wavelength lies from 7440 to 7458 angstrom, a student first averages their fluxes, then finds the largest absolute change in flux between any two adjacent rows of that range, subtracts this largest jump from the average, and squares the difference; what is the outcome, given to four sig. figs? 5181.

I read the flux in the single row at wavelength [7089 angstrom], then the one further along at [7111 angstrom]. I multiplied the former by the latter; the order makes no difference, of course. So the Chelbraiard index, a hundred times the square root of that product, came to 7883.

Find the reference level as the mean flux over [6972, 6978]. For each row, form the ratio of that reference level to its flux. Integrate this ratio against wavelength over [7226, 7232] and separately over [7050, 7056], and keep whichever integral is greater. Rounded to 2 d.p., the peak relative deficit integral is 6.02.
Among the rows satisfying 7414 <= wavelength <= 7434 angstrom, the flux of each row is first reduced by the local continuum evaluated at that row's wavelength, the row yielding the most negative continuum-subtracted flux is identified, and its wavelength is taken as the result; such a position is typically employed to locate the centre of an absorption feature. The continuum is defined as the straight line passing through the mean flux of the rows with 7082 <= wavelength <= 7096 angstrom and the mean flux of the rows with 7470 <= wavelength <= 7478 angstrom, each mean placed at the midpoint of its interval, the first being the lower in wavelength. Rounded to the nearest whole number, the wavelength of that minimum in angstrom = 7423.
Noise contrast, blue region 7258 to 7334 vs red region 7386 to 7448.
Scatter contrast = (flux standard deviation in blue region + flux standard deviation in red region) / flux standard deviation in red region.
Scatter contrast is 2.23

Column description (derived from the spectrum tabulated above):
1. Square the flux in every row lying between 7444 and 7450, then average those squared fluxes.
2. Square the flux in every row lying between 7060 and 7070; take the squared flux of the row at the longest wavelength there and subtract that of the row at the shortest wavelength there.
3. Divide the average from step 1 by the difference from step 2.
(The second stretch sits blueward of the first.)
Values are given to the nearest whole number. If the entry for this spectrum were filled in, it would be -9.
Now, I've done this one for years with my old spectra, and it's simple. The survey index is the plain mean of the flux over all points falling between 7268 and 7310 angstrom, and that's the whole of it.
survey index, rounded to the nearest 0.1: 78.9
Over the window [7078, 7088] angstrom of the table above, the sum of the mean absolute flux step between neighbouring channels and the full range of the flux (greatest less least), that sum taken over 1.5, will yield 9.4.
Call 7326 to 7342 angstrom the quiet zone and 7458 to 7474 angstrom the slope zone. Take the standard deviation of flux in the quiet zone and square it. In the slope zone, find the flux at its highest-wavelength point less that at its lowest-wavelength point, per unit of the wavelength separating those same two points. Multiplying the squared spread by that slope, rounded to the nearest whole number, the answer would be 4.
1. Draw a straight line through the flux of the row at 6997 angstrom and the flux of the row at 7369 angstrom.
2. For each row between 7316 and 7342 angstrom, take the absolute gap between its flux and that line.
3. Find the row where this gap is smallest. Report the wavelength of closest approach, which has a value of 7339 angstrom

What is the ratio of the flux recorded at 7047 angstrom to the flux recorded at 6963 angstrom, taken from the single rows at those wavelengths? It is 1.00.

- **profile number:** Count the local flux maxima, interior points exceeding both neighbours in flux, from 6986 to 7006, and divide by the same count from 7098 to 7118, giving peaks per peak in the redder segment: 1.0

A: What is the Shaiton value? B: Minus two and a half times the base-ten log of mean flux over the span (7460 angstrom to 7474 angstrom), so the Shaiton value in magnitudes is -4.75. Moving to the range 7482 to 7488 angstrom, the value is -4.71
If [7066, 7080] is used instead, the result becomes -4.79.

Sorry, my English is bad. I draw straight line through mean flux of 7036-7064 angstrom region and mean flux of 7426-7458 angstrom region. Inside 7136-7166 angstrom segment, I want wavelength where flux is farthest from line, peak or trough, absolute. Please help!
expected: 7165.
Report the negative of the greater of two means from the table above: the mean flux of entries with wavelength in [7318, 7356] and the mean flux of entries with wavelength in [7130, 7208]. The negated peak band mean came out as -79.5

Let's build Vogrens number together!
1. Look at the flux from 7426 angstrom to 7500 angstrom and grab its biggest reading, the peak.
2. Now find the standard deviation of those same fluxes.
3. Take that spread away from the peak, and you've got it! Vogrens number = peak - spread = 79.4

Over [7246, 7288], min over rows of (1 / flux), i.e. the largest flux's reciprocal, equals 0.0120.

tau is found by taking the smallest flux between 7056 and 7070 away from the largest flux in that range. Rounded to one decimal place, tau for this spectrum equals 5.2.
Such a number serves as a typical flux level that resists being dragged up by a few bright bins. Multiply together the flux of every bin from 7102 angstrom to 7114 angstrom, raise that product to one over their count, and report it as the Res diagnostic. 79.5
